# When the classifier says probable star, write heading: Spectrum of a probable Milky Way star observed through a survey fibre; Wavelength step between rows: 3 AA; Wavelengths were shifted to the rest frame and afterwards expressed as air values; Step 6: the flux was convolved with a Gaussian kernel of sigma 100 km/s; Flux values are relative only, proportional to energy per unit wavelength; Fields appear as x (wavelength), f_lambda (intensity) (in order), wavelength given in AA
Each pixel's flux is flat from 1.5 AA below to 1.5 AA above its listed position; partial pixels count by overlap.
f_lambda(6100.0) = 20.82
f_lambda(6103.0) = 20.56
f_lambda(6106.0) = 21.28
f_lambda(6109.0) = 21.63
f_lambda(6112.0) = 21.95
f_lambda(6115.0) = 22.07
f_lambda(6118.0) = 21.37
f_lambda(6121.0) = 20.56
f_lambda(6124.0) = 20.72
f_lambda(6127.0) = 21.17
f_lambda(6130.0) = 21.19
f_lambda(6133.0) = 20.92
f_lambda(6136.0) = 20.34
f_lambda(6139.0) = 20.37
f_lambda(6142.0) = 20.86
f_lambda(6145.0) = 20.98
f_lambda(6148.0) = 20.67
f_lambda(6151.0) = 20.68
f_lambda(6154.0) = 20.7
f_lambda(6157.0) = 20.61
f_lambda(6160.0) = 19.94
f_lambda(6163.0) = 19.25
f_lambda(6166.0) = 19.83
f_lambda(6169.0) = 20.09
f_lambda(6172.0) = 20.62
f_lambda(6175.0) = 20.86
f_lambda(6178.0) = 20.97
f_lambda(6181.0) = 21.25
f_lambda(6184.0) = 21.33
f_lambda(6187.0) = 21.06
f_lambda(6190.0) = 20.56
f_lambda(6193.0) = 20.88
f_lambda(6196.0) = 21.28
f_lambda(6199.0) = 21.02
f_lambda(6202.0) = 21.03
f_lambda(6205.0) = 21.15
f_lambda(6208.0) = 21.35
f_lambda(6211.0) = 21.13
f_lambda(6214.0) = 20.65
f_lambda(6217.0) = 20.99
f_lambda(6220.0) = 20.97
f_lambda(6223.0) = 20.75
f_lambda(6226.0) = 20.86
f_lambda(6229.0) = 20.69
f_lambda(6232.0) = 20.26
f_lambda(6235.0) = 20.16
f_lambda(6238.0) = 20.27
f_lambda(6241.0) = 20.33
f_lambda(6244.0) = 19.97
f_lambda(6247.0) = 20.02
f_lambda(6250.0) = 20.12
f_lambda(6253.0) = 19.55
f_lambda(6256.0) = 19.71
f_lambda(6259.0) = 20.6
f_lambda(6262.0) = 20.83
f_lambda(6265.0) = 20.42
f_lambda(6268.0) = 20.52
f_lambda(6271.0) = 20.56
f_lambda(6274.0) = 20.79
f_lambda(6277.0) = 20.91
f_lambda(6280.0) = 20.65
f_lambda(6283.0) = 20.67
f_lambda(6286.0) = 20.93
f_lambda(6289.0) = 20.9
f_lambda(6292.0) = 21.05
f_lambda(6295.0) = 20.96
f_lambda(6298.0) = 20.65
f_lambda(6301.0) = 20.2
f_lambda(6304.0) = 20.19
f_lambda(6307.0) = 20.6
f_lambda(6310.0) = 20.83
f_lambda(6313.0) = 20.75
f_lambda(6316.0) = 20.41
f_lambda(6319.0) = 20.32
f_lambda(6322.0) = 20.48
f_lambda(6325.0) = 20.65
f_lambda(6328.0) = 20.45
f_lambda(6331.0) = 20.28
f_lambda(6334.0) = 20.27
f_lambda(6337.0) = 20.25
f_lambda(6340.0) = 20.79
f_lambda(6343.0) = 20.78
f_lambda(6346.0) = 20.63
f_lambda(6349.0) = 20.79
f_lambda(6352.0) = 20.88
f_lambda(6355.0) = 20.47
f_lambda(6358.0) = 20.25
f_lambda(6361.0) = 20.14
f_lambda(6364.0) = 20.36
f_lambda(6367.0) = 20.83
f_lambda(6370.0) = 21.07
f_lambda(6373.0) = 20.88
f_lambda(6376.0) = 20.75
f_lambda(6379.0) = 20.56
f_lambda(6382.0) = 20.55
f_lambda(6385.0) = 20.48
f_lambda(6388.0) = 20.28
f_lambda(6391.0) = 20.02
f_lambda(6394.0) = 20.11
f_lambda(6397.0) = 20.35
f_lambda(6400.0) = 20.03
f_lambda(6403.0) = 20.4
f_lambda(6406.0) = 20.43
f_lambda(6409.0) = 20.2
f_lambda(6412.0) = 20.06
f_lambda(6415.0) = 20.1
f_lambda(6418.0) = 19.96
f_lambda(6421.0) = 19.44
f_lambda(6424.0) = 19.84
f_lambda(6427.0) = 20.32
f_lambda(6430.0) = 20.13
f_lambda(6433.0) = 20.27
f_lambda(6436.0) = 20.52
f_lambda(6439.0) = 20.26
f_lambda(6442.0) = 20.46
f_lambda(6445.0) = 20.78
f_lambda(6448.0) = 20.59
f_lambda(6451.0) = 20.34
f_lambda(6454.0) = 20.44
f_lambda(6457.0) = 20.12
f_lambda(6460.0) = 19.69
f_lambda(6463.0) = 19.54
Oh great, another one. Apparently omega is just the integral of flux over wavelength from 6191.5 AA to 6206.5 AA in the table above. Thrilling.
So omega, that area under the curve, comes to 316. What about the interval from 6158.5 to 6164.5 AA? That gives 118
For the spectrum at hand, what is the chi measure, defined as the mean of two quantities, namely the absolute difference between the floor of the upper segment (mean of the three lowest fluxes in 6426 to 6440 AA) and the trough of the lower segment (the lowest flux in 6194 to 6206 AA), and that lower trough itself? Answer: 10.9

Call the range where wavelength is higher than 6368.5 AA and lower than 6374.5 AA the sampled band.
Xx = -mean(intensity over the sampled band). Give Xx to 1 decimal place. -21.0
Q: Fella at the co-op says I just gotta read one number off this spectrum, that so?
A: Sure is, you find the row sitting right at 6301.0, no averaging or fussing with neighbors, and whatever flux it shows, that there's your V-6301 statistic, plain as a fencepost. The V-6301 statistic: 20.2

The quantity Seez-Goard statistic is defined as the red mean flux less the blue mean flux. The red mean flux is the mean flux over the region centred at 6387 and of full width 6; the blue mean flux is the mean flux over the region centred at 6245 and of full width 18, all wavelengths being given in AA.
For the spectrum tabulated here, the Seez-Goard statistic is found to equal 0.3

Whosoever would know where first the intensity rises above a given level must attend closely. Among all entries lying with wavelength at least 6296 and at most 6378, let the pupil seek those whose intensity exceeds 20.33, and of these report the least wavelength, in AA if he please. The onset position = 6298.0 AA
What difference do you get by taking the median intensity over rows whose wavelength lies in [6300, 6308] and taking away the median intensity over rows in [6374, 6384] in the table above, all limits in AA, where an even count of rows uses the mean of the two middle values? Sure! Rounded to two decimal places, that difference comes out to -0.36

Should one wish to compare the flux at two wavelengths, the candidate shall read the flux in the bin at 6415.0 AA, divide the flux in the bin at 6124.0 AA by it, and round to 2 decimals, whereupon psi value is 1.03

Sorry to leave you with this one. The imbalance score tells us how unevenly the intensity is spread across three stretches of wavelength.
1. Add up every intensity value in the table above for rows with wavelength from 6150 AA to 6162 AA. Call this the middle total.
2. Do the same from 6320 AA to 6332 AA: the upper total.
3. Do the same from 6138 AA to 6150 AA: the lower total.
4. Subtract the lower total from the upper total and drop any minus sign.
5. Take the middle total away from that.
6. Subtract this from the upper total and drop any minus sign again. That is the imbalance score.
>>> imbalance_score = 163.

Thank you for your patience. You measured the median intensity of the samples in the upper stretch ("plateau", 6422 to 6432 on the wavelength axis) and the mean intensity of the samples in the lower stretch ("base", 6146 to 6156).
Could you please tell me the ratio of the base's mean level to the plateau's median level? 1.03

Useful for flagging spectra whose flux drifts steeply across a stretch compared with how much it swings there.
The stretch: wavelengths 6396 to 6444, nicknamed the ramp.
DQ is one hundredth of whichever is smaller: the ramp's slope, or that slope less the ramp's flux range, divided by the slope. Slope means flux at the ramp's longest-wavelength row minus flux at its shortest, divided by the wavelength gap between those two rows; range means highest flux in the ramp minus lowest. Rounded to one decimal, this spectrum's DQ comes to -4.4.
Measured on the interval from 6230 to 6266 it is -2.6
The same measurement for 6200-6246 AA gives 0.0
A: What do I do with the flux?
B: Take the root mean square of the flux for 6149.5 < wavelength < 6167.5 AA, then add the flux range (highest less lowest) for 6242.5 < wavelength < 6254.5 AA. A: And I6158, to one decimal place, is 20.7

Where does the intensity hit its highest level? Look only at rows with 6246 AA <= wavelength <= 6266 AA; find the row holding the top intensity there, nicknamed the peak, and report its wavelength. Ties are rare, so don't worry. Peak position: 6262.0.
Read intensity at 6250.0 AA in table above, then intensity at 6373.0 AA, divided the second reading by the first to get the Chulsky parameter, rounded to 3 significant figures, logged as 1.04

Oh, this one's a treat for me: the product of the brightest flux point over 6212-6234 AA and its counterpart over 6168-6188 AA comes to 448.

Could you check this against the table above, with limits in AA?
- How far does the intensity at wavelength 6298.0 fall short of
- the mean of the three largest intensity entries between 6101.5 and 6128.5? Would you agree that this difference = 1.2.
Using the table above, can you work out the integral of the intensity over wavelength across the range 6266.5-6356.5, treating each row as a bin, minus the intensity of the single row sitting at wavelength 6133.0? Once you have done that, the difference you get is 1835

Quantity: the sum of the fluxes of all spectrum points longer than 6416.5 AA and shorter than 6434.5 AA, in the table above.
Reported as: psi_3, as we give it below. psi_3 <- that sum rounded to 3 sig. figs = 120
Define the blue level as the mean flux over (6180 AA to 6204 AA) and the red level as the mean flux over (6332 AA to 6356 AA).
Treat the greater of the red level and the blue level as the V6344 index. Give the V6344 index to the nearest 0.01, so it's 21.05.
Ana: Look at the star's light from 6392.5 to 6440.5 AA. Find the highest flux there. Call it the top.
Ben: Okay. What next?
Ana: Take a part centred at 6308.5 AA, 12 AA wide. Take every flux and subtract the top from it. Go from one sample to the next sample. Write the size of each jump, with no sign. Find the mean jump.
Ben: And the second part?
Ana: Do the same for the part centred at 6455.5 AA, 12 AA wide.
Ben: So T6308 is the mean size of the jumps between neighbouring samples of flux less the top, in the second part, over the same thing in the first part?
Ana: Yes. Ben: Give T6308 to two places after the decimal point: 1.18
